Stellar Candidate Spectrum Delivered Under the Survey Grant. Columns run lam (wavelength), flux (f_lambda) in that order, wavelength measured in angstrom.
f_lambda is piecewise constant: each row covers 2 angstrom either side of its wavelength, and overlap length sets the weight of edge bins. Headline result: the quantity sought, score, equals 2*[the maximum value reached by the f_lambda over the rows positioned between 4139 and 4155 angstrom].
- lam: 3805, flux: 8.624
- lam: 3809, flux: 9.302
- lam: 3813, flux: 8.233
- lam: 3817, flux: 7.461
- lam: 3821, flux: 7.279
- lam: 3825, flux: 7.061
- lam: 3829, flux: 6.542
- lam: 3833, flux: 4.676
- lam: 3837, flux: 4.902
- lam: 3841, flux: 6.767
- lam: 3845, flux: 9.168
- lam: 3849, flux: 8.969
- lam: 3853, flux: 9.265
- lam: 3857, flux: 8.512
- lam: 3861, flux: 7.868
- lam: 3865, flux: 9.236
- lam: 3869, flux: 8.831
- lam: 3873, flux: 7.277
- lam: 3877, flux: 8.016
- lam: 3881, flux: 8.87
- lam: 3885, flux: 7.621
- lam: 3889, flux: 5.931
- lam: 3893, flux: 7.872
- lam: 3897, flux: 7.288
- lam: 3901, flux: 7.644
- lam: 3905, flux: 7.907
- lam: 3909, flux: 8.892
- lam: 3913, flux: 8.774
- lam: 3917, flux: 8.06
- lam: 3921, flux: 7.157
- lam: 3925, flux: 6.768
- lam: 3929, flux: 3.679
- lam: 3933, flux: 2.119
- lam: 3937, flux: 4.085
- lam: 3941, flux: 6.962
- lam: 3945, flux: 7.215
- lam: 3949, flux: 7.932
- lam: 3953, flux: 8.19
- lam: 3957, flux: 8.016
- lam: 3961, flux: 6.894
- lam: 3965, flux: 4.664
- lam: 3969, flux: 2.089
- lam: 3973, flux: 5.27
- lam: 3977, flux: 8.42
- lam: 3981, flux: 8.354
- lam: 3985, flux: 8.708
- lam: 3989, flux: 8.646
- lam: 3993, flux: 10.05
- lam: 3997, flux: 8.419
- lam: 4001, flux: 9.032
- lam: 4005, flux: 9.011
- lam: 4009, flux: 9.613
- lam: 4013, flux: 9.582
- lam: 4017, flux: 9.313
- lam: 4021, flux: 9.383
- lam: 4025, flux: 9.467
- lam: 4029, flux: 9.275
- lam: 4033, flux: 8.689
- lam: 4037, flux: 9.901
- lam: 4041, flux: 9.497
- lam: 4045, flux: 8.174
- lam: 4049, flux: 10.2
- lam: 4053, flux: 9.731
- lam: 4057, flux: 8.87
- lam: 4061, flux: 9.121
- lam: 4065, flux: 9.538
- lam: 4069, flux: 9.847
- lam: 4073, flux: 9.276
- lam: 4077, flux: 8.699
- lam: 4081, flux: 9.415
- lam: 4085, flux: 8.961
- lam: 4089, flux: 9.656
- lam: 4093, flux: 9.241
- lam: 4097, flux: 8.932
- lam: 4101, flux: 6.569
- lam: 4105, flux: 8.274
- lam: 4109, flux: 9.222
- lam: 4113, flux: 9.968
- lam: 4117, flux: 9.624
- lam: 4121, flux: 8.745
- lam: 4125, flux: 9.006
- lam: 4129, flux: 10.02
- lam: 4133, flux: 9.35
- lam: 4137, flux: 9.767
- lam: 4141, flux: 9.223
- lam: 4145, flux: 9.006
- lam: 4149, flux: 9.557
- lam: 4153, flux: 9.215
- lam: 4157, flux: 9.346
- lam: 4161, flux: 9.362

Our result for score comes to 19.1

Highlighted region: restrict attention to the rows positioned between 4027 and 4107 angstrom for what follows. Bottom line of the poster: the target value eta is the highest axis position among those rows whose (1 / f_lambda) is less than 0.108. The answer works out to 4089 angstrom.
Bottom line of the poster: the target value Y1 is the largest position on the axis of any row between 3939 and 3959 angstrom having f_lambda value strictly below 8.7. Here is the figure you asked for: 3957 angstrom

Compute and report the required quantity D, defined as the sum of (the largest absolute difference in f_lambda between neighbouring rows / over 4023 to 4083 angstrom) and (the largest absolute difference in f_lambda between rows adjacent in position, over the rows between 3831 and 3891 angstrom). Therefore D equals 4.4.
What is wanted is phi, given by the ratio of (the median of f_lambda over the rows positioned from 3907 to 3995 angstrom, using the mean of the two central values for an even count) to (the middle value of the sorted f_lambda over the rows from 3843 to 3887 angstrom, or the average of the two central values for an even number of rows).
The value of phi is 0.86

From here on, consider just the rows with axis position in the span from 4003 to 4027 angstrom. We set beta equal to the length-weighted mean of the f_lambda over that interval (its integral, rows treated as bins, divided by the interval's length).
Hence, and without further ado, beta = 9.4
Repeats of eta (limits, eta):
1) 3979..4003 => 3993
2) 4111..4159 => 4157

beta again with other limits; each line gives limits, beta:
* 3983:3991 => 8.7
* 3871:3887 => 7.9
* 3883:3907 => 7.4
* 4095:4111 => 8.2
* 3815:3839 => 6.3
